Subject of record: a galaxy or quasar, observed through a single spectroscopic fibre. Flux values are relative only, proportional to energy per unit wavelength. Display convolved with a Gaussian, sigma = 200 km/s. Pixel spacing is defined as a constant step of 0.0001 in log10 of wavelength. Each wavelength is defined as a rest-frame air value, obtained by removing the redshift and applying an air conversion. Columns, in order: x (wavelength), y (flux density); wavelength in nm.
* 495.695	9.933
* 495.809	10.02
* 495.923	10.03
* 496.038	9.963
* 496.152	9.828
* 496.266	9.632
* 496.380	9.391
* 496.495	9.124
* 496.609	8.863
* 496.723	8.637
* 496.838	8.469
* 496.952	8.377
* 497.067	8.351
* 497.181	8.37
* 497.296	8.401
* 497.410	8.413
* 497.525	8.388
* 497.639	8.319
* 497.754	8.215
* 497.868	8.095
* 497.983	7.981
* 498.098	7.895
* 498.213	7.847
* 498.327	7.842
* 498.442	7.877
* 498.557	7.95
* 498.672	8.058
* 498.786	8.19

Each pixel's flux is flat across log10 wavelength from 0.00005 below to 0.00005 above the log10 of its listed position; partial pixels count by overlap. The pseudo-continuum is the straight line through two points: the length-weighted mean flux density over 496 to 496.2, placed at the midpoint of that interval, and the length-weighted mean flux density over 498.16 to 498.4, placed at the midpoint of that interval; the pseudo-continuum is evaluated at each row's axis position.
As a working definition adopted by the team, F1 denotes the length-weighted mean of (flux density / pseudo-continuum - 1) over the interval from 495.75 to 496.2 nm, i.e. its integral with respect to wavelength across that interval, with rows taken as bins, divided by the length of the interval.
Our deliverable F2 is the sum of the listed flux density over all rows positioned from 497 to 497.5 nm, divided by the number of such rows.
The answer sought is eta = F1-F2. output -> -8.4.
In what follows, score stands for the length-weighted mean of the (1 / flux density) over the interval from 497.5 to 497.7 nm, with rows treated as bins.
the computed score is 0.120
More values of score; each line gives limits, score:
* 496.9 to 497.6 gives 0.119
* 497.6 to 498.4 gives 0.125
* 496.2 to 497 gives 0.112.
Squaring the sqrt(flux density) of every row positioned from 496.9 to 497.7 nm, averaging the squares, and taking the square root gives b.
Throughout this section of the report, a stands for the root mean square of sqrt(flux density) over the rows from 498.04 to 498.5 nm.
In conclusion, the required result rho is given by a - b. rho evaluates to -0.089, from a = 2.80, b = 2.89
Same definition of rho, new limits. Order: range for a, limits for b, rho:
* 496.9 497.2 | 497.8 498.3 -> 0.072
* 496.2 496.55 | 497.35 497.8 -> 0.176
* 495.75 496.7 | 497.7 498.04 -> 0.254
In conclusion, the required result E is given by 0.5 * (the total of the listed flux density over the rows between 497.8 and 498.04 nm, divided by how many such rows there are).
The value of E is 4.0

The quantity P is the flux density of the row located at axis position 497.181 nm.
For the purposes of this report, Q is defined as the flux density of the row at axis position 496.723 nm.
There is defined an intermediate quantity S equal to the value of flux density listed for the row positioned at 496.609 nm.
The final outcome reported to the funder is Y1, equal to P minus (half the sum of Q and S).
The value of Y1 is -0.38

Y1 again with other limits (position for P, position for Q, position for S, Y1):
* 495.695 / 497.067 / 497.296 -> 1.56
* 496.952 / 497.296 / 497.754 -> 0.07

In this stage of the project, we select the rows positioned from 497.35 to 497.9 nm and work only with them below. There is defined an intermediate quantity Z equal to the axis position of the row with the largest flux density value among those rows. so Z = 497.410 nm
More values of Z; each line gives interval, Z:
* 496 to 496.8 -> 496.038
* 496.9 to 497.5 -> 497.410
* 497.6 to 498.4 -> 497.639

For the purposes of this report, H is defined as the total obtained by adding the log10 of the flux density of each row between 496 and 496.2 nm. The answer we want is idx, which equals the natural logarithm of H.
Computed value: 0.69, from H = 1.99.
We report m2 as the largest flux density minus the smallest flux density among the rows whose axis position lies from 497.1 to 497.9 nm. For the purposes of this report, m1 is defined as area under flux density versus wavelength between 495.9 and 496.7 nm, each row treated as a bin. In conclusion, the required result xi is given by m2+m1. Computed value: 7.9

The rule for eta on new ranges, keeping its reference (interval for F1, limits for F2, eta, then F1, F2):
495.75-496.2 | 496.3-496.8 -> -9.0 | -0.006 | 9.0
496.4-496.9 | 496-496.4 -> -9.8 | -0.062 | 9.7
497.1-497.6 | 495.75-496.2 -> -10.0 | -0.039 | 10.0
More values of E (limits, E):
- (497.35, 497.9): 4.1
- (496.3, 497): 4.4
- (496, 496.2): 4.9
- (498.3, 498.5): 3.9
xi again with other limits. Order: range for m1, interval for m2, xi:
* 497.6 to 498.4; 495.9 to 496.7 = 7.6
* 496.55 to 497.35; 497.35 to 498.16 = 7.3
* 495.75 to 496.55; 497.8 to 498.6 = 8.0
